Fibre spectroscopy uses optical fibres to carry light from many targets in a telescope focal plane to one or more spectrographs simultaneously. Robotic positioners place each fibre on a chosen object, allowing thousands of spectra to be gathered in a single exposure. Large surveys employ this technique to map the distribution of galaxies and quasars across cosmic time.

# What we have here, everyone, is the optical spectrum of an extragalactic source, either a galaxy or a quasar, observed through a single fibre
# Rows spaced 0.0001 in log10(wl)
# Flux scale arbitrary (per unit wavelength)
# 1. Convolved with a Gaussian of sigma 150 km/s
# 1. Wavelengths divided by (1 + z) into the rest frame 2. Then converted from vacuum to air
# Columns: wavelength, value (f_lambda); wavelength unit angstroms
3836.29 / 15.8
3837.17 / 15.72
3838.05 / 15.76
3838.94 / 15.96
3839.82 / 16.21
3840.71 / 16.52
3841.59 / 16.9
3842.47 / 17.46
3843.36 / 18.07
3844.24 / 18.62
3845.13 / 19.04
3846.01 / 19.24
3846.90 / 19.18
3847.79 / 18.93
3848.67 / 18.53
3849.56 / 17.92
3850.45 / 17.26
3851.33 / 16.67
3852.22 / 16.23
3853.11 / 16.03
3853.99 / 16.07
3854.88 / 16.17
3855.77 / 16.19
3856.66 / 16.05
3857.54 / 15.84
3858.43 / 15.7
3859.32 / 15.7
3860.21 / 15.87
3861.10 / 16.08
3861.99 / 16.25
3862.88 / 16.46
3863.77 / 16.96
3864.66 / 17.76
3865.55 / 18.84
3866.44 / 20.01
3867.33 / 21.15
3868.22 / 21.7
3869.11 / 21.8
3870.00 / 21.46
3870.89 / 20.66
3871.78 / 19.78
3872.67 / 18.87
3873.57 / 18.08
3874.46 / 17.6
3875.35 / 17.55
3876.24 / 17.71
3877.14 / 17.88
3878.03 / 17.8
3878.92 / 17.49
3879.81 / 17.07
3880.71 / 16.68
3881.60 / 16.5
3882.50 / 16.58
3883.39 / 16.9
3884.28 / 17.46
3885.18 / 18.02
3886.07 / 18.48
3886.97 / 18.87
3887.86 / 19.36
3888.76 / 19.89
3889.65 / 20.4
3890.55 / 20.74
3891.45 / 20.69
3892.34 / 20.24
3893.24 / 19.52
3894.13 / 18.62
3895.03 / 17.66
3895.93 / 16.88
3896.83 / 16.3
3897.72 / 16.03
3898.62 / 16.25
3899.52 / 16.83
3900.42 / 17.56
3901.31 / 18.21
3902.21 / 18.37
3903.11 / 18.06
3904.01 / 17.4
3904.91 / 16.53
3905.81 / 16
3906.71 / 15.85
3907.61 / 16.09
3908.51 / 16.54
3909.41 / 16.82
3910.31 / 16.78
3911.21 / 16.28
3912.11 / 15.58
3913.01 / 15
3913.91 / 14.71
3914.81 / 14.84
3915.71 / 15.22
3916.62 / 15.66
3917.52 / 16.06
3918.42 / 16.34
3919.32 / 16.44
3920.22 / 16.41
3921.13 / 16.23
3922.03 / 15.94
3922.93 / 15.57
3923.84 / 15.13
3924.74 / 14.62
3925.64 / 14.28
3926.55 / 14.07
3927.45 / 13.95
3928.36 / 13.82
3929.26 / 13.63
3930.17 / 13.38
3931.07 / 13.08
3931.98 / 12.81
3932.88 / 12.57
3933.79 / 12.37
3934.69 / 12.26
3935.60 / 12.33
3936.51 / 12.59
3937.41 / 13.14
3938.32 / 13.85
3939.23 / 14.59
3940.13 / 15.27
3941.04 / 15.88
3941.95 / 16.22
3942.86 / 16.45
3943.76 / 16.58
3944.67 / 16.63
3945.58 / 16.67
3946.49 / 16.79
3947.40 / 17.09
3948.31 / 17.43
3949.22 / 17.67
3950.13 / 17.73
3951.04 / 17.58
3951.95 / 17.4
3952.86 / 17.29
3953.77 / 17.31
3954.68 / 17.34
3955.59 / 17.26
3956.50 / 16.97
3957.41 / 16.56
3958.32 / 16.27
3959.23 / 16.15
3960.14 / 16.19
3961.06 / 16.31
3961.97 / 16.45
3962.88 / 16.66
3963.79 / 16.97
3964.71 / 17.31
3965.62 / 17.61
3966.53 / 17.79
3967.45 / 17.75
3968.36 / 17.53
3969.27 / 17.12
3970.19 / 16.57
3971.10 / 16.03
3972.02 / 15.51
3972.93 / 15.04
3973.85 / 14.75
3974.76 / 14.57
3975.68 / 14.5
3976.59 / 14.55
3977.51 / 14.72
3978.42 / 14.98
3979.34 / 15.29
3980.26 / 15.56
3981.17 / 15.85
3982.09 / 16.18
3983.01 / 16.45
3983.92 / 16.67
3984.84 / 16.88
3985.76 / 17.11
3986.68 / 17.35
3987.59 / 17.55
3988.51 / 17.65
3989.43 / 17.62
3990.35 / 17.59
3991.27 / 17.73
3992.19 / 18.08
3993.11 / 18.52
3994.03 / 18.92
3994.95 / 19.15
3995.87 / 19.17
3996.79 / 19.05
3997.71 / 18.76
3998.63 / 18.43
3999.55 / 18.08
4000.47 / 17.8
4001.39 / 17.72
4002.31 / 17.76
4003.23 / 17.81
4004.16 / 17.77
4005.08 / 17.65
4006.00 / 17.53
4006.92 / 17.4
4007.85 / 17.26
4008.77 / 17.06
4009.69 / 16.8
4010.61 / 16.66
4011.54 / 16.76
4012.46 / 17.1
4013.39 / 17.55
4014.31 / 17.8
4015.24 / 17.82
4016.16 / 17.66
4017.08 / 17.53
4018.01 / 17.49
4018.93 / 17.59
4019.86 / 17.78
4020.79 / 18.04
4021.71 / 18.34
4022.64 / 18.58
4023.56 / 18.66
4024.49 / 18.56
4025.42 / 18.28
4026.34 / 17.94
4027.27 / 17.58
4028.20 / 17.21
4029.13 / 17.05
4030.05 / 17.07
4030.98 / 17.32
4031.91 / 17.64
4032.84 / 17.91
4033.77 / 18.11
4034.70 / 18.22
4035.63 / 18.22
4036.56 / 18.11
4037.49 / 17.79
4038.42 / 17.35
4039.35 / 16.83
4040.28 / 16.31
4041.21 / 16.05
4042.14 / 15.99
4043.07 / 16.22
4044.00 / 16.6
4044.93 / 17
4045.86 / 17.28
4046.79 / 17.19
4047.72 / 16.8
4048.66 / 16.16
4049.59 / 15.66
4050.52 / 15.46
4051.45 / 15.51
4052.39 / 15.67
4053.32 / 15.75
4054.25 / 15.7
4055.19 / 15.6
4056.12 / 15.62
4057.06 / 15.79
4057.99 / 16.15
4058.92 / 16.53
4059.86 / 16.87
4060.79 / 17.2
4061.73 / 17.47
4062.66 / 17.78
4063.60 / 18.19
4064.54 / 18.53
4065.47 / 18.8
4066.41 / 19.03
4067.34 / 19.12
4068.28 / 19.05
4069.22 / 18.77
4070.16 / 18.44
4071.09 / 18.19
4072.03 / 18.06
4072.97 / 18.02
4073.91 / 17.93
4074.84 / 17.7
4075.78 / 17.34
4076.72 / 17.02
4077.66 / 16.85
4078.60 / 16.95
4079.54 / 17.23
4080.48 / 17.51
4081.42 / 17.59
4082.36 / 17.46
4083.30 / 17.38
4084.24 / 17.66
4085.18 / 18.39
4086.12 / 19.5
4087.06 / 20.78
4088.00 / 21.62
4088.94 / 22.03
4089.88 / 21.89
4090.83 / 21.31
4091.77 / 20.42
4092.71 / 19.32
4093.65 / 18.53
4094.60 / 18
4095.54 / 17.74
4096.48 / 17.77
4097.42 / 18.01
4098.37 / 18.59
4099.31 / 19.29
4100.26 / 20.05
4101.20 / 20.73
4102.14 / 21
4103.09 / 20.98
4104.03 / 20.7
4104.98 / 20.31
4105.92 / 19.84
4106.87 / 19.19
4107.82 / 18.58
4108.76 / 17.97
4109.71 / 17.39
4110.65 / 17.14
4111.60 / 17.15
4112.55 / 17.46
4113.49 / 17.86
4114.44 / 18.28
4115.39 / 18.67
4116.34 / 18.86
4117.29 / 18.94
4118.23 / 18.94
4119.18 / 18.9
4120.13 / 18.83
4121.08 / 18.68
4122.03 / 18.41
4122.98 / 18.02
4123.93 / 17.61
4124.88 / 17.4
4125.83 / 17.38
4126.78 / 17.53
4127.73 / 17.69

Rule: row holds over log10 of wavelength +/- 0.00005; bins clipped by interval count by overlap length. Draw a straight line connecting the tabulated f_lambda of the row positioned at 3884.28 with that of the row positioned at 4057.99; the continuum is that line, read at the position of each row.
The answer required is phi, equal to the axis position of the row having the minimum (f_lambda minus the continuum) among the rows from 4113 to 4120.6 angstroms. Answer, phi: 4113.49 angstroms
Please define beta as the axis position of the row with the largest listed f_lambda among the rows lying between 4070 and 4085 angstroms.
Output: 4070.16 angstroms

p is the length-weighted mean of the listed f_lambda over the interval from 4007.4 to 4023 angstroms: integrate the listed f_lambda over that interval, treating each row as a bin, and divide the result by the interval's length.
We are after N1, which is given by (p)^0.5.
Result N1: 4.185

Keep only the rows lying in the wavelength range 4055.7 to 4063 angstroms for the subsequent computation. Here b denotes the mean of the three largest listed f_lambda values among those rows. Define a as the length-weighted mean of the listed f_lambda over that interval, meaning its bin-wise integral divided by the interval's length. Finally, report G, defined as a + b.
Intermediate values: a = 16.7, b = 17.5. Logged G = 34.2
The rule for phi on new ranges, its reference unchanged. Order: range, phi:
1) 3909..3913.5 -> 3913.01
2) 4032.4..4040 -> 4039.35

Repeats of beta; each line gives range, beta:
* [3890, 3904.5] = 3890.55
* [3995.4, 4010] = 3995.87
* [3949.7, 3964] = 3950.13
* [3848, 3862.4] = 3848.67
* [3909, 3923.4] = 3909.41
